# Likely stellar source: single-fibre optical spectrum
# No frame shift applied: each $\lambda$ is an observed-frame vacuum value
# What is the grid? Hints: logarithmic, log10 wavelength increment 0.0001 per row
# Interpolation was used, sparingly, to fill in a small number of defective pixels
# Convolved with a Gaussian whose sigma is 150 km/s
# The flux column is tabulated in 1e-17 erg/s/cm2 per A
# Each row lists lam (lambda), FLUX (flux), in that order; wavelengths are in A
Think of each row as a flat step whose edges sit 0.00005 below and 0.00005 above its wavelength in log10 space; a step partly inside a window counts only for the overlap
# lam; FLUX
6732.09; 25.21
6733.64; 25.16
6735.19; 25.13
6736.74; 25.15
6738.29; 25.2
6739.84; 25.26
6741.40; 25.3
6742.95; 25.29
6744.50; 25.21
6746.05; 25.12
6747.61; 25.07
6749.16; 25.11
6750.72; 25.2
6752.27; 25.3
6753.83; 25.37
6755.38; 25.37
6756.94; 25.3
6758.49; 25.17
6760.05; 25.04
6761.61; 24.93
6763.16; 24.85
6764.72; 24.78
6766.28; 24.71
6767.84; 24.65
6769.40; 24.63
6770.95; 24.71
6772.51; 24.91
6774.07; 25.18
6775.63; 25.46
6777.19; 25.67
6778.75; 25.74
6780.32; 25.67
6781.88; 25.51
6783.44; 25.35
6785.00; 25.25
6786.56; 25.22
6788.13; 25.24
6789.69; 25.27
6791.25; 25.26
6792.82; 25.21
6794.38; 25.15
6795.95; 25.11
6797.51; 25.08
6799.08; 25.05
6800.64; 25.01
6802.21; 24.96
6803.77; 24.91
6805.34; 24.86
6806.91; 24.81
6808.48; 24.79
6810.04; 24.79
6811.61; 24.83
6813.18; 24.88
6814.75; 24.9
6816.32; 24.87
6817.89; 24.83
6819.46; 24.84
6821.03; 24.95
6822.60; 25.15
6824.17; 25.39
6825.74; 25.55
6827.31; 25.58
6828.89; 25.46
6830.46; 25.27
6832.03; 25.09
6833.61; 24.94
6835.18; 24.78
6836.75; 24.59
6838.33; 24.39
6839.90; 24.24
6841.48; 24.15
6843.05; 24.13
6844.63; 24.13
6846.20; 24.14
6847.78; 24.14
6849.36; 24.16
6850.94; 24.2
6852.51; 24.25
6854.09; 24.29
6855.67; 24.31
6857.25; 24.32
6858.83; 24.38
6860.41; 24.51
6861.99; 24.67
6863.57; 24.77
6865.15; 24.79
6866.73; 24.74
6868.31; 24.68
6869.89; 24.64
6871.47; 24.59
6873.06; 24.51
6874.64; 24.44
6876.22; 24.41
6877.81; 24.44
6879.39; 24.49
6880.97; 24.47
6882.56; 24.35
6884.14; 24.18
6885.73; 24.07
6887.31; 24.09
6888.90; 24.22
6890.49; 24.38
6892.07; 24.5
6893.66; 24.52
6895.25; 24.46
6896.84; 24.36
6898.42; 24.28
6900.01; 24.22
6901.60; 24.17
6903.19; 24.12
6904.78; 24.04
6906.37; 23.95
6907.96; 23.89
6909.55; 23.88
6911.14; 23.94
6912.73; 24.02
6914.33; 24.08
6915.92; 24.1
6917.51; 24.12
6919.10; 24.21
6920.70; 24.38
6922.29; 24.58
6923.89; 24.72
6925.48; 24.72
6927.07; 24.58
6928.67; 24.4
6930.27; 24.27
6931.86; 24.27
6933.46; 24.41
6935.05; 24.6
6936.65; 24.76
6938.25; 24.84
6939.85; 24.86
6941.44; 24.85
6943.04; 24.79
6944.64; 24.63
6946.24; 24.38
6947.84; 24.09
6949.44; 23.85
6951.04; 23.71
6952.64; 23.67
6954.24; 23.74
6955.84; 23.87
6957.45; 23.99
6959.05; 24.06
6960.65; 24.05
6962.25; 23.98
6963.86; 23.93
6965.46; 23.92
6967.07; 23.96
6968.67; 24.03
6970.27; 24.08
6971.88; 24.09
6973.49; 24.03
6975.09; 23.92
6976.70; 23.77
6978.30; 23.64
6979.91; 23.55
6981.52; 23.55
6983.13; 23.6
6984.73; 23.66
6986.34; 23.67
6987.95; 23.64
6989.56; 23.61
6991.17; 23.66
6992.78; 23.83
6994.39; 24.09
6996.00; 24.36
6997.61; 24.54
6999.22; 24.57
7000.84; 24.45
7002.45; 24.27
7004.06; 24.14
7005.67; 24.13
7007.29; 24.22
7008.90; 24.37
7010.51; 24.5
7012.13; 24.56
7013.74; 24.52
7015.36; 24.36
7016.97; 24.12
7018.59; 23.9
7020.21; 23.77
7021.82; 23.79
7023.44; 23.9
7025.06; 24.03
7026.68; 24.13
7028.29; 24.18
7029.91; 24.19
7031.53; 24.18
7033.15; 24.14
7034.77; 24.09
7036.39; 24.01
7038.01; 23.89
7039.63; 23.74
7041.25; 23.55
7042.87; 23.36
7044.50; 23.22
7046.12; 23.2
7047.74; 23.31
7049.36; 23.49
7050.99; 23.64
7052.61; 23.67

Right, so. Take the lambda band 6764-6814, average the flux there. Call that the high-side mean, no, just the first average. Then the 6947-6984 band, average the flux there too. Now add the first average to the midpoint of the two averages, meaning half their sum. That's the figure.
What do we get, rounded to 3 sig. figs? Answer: 49.6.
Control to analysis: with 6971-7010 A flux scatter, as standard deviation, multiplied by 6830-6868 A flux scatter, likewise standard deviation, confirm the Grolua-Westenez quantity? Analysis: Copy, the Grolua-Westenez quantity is 0.11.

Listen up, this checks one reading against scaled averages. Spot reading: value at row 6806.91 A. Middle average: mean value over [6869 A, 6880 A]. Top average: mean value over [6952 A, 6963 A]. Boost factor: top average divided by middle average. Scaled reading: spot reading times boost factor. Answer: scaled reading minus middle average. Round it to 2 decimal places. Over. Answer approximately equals -0.29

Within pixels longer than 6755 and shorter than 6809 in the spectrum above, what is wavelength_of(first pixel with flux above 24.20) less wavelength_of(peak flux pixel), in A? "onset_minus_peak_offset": -23.4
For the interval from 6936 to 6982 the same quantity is -3.2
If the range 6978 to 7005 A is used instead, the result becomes -3.2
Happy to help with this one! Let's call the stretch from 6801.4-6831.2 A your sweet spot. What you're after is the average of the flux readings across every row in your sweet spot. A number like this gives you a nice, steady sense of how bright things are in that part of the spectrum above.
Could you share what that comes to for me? 25.0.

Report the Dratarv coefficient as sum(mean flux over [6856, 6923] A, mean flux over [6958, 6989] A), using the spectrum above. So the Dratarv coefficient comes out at 48.2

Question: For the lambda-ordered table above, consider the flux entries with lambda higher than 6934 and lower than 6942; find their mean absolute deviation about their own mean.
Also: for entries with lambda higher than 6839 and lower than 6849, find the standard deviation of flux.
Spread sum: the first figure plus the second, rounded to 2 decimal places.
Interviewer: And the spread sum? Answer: 0.12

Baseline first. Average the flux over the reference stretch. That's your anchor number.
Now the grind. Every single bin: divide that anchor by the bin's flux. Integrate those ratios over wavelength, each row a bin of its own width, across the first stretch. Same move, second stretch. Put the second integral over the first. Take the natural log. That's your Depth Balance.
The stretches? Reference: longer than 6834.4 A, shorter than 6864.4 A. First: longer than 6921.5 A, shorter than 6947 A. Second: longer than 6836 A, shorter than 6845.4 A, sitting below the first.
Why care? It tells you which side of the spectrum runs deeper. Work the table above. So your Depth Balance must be -1.0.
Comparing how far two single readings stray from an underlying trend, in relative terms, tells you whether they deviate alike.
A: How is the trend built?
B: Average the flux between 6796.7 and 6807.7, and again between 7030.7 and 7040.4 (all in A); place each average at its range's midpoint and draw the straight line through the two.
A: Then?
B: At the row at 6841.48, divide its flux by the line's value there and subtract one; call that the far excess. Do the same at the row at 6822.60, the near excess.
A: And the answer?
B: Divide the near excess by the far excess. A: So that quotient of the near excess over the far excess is -0.43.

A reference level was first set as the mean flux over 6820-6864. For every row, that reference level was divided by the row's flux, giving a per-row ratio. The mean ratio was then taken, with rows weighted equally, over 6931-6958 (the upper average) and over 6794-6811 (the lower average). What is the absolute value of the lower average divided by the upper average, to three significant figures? 0.974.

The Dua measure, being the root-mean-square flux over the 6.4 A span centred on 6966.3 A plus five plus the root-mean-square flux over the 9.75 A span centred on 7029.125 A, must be 53.1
